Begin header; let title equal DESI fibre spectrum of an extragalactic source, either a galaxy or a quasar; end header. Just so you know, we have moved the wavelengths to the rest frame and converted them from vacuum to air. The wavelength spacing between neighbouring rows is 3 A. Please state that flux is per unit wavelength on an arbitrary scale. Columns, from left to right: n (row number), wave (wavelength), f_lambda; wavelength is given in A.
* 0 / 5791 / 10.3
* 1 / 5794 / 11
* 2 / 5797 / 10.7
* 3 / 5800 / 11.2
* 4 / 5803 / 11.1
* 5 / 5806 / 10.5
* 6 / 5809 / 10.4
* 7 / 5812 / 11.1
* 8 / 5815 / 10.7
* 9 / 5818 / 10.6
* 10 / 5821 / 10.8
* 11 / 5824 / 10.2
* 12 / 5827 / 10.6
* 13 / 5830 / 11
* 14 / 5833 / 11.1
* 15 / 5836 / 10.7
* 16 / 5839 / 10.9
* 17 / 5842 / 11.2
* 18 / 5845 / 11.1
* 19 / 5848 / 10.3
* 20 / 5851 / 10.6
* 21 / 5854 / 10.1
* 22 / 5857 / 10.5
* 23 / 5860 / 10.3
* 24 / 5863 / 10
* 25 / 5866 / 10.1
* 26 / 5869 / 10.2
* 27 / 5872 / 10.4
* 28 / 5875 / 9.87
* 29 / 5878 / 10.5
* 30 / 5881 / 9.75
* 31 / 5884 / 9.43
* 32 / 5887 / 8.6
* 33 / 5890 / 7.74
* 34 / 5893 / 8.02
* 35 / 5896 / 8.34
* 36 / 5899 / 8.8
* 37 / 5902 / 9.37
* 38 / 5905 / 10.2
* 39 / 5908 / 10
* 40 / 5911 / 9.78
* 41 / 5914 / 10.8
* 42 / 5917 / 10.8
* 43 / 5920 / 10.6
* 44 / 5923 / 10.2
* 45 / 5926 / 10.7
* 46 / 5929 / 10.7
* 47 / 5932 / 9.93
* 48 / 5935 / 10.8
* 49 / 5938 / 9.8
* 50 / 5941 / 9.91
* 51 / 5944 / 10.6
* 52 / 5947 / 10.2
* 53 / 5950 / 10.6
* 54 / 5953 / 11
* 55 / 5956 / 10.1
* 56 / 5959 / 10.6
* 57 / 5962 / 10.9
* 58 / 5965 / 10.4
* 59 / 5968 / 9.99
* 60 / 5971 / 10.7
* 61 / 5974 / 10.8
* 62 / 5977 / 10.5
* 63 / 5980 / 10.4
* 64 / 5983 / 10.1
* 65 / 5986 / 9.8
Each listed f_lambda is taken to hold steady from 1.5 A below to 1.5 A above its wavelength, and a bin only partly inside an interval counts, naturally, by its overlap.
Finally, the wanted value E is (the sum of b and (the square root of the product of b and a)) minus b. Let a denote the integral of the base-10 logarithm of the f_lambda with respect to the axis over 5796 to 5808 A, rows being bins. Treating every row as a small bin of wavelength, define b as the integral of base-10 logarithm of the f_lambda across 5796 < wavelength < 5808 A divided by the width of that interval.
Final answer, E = 3.59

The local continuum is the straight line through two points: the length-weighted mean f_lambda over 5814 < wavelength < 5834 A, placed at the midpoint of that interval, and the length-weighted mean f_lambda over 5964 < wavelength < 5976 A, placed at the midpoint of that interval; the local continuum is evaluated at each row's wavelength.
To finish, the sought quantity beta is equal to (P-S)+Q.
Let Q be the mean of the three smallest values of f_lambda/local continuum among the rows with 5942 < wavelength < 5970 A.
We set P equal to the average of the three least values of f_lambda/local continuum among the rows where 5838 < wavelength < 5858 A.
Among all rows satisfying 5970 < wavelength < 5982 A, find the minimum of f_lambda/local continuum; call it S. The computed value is 0.93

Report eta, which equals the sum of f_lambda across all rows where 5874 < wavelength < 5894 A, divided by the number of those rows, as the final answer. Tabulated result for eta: 9.1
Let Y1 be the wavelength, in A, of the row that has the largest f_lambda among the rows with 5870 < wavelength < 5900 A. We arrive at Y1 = 5878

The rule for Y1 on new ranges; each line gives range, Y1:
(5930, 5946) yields 5935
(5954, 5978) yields 5962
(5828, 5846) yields 5842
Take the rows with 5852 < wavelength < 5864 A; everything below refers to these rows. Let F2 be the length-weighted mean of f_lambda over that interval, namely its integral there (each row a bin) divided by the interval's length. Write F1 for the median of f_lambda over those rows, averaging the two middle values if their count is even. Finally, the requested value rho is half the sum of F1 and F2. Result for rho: 10.2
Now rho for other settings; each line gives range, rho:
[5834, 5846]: 11.0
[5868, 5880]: 10.3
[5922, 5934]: 10.4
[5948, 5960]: 10.6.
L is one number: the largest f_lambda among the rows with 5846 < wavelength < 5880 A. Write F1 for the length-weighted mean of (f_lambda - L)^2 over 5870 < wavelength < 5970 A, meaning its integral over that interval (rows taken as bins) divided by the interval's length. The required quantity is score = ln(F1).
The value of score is 0.1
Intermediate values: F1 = 1.07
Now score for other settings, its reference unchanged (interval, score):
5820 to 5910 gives 0.1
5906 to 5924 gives -1.6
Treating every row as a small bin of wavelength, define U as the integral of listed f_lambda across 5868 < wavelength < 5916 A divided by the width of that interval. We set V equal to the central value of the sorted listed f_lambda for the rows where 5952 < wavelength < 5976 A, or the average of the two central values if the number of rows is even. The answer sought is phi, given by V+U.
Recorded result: 20.1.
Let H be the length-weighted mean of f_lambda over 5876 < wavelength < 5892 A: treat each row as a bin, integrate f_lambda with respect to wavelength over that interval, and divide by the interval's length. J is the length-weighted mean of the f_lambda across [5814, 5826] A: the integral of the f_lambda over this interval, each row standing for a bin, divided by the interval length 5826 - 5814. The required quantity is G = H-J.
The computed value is -1.4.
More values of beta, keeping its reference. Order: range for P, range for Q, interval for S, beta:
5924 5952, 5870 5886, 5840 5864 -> 0.91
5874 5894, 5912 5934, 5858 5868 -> 0.80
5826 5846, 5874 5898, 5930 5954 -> 0.83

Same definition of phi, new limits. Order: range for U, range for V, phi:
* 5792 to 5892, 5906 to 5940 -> 21.0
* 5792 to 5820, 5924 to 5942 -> 21.1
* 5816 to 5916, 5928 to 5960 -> 20.7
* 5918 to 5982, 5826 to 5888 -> 20.8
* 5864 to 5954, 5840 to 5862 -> 20.4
